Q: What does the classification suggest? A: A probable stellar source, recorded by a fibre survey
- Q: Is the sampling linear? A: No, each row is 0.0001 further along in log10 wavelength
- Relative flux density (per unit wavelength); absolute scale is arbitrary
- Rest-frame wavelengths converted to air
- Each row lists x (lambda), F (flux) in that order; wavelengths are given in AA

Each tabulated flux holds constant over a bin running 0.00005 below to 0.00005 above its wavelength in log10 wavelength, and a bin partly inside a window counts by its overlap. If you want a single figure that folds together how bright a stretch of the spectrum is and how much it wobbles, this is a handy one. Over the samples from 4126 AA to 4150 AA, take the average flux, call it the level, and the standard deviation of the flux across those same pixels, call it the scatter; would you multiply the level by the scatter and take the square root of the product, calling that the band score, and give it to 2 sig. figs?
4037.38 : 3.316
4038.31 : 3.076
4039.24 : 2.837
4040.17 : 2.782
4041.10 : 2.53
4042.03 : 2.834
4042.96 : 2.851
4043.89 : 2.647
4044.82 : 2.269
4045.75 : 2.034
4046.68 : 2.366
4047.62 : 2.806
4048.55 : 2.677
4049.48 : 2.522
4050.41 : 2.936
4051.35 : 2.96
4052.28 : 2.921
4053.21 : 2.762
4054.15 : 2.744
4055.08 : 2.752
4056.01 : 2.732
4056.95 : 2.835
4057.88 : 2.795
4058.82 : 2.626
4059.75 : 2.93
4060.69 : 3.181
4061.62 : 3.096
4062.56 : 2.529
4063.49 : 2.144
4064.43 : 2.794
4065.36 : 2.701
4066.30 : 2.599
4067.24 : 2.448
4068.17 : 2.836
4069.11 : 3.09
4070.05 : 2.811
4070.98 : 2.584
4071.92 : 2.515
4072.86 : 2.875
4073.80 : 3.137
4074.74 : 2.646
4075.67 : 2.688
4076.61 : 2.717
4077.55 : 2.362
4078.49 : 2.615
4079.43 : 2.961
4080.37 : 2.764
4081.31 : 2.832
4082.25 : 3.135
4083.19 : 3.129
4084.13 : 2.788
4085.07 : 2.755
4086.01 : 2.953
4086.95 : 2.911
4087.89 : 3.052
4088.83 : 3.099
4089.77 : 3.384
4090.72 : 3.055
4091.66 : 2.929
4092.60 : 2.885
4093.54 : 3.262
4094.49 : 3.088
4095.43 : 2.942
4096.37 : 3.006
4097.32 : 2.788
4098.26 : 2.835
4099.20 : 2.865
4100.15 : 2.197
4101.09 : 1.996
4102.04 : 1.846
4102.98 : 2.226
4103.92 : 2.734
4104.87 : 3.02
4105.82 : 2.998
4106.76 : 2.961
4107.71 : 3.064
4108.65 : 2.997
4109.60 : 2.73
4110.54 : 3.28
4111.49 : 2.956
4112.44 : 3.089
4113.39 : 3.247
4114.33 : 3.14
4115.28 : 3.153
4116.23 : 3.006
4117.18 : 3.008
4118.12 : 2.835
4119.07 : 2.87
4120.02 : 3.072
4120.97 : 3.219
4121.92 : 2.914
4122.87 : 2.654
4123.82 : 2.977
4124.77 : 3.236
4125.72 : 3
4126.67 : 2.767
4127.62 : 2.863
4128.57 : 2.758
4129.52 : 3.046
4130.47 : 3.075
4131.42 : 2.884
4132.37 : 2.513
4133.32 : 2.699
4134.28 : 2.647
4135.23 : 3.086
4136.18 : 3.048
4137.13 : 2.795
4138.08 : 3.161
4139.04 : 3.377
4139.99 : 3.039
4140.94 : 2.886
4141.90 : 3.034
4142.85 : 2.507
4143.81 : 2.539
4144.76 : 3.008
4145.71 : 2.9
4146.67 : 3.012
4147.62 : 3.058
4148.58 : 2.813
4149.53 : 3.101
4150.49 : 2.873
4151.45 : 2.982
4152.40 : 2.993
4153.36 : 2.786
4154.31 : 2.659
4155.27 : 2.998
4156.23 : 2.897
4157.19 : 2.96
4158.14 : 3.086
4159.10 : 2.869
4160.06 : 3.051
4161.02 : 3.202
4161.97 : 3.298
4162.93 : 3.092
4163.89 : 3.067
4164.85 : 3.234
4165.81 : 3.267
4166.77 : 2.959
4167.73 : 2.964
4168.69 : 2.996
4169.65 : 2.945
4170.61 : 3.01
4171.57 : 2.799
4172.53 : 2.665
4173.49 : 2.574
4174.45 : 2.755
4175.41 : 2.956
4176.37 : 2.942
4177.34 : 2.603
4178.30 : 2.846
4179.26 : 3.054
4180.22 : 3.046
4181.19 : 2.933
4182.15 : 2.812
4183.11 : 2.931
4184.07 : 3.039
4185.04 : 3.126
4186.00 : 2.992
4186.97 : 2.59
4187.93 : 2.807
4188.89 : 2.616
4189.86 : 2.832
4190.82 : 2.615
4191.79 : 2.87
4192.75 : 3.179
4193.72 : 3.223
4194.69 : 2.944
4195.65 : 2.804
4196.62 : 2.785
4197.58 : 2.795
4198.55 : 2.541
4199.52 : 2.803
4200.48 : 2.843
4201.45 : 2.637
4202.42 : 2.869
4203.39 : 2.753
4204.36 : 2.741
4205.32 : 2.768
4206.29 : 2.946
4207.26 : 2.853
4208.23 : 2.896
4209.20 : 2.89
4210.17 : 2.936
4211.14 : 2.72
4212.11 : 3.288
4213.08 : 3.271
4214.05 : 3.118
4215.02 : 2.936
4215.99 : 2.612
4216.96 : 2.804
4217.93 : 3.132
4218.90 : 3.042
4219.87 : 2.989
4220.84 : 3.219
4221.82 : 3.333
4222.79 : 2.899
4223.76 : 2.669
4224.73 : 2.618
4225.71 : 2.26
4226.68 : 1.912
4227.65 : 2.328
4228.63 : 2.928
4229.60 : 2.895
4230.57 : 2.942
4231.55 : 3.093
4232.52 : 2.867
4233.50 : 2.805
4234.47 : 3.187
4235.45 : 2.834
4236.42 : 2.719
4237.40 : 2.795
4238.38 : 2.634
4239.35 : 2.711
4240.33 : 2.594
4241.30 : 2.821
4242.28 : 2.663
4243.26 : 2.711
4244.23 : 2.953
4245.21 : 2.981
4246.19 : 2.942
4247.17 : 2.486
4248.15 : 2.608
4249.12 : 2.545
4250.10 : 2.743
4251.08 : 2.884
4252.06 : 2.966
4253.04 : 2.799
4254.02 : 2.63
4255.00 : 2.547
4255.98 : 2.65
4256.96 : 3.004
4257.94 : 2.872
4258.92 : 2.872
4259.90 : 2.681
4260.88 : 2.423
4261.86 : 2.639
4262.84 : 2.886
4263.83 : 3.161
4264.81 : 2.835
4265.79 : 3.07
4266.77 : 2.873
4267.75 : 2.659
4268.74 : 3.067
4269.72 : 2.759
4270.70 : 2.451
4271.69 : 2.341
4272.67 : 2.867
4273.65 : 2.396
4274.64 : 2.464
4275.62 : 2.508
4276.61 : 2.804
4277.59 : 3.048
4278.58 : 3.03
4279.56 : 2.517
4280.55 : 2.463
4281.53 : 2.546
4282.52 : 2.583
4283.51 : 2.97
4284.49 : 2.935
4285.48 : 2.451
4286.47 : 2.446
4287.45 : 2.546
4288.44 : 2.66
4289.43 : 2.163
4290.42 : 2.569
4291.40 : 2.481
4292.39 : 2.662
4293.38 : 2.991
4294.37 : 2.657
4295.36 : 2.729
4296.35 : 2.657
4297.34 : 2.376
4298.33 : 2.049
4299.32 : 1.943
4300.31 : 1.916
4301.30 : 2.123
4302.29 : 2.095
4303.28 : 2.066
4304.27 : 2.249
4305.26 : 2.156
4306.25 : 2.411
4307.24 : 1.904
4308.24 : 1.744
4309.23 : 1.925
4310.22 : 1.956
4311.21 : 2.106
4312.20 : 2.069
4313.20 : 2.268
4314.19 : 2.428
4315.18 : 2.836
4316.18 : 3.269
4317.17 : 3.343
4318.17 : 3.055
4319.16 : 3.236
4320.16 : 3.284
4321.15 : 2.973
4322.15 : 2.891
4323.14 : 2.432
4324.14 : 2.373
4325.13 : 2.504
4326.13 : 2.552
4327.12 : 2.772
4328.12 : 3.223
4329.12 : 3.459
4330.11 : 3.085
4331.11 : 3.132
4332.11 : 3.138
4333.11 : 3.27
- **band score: 0.79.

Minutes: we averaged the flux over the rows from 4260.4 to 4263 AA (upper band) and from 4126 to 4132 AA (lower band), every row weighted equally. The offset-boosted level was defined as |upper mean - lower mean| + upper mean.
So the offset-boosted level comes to 2.90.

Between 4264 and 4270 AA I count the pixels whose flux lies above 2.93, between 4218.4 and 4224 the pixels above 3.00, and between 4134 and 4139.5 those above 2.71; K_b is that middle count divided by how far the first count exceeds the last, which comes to -1.0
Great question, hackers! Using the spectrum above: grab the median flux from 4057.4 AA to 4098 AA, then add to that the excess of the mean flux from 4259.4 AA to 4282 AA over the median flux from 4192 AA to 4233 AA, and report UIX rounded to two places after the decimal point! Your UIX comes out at 2.67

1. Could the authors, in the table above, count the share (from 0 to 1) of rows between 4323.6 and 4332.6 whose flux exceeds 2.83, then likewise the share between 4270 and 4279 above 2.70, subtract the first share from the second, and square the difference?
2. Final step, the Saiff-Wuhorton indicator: 0.012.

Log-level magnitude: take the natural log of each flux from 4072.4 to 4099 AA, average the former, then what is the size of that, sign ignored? 1.07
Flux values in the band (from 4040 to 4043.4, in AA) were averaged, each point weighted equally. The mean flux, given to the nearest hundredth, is 2.75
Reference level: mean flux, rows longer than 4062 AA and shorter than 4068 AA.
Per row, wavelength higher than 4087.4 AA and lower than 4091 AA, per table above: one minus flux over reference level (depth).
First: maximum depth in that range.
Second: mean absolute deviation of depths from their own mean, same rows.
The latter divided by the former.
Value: -0.2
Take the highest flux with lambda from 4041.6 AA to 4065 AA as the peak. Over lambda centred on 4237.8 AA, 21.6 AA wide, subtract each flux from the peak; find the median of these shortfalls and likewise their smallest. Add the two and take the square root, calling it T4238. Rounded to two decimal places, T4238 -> 0.60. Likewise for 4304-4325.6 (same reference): 0.77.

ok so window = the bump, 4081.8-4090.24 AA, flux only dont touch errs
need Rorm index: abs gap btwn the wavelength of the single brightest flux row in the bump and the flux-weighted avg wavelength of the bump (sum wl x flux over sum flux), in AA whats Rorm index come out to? 3.7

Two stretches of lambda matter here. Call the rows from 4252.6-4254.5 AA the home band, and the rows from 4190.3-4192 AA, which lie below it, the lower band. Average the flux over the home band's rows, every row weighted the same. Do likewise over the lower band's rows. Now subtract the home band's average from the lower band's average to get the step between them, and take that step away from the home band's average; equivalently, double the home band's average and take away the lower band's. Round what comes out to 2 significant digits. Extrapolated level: 2.7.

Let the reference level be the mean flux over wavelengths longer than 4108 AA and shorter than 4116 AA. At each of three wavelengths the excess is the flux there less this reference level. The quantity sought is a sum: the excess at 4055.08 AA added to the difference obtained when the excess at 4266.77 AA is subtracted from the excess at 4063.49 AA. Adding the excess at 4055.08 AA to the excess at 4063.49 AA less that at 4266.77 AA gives -1.05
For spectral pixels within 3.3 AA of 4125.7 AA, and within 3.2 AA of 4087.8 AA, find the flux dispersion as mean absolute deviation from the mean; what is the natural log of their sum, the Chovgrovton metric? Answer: -1.2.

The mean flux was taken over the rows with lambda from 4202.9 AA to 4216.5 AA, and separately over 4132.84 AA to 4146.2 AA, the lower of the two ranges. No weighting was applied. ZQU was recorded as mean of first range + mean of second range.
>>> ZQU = 5.82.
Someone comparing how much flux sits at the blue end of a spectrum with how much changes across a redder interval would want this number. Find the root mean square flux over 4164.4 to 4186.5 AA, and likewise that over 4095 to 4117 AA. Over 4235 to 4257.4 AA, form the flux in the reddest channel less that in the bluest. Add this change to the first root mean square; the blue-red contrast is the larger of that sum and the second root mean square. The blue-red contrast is 3.1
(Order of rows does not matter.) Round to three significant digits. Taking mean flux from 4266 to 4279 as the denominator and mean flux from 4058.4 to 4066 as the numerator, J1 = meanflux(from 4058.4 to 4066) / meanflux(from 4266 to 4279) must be 1.01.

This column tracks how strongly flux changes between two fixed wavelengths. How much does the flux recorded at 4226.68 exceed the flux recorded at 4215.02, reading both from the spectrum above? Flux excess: -1.0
